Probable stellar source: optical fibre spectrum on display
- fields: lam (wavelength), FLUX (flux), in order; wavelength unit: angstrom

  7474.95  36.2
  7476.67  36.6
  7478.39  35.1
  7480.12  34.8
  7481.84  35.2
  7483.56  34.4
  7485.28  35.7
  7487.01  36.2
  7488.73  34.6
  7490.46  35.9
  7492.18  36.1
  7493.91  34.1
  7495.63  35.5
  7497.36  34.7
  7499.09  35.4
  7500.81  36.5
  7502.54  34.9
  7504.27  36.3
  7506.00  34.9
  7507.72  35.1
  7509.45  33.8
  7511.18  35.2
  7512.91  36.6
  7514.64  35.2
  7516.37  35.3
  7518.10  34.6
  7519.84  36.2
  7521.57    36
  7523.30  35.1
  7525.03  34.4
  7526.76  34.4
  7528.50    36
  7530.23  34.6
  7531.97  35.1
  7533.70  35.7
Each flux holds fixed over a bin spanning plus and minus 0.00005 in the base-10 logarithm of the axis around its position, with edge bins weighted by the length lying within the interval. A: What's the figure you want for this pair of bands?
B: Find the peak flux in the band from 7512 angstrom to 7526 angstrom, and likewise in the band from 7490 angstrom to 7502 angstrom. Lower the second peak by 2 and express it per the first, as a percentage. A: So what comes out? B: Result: 94.3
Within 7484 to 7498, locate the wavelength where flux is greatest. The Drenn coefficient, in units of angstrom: 7487.01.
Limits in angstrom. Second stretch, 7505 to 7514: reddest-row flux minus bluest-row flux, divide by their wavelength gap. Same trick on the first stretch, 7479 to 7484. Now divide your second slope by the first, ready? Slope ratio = -2.1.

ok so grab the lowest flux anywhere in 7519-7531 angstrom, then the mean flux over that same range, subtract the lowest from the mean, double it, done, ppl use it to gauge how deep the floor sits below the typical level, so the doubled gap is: 1.7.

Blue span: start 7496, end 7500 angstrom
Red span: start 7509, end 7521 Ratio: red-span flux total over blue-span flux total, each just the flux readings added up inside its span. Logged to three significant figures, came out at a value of 3.52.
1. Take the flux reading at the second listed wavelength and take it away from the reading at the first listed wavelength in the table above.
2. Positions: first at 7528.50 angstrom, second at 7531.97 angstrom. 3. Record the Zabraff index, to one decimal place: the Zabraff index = 0.9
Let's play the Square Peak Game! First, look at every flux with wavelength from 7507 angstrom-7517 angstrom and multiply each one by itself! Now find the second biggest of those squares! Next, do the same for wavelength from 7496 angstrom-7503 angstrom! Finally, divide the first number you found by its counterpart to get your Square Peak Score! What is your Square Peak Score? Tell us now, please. 0.99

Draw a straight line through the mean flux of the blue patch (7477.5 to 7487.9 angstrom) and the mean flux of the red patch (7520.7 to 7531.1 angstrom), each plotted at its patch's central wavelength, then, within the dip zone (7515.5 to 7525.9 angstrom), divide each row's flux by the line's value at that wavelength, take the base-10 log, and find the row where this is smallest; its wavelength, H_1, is 7525.03 angstrom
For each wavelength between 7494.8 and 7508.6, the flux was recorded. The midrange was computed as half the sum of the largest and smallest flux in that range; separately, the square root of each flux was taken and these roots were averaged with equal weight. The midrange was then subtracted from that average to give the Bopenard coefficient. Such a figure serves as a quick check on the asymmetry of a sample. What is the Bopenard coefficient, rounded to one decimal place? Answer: -29.6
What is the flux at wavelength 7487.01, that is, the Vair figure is 36.2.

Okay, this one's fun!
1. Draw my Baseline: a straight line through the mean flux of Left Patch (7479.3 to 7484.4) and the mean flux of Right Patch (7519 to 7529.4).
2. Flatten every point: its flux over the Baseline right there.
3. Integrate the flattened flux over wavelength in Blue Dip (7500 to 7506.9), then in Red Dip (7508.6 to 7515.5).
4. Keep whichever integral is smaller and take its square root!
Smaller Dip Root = 2.6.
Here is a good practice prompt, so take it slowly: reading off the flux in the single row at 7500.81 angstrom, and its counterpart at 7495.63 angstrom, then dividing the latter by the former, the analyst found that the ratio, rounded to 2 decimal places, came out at 0.97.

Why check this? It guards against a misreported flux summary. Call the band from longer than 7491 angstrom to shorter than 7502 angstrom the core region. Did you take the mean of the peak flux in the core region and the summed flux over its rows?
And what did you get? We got 124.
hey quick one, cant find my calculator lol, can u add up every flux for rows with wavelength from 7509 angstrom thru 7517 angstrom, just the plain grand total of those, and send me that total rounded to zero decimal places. 176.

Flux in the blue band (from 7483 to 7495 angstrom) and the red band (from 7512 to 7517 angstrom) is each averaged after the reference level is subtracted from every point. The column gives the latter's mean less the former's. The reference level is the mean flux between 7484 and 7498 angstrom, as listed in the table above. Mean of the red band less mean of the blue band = 0.4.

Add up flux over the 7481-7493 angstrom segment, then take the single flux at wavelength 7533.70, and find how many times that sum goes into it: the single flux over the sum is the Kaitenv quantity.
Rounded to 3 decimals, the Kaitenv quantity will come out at 0.144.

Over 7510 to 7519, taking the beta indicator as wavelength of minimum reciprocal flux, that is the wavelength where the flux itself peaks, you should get 7512.91 angstrom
